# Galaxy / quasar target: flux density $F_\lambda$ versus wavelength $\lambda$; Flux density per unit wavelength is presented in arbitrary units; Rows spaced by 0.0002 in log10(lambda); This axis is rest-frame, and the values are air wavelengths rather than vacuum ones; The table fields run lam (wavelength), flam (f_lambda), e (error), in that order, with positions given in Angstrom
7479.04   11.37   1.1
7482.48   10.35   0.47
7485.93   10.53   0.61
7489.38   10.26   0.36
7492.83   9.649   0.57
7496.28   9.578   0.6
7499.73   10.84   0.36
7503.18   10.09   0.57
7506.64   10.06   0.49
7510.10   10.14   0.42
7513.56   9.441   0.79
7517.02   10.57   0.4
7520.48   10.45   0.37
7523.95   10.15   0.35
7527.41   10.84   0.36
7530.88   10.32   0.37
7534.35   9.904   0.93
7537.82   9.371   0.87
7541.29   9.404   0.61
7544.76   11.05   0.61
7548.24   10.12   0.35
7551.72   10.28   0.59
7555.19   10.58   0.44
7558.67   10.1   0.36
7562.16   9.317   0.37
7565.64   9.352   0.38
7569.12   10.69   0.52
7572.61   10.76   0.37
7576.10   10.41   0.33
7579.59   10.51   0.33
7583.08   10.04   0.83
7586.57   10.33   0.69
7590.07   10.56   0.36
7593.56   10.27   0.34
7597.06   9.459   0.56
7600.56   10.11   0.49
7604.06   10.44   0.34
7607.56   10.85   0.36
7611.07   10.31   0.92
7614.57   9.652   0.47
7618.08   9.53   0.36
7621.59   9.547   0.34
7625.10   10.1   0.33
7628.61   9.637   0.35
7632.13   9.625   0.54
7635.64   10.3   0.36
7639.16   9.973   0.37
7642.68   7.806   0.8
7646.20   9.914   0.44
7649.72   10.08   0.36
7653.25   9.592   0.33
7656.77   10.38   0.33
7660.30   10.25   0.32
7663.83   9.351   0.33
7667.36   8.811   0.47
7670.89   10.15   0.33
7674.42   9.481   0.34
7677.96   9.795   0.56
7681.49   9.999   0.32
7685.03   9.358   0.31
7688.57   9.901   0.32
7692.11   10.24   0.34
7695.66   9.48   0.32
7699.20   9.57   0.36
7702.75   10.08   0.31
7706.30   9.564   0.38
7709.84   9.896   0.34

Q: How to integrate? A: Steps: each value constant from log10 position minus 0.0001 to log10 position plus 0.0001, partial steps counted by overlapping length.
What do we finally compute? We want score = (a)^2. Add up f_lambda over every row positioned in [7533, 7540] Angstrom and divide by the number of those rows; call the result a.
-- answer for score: 93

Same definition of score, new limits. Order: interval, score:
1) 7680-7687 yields 94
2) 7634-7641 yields 103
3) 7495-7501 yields 104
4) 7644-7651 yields 100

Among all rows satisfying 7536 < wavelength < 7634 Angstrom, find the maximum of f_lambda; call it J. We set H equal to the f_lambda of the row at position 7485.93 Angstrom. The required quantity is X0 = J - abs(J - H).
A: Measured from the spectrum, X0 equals 10.5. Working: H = 10.53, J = 11.05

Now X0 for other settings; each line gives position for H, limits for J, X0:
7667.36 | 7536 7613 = 8.8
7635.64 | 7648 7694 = 10.3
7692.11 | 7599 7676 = 10.2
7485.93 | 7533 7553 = 10.5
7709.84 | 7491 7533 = 9.9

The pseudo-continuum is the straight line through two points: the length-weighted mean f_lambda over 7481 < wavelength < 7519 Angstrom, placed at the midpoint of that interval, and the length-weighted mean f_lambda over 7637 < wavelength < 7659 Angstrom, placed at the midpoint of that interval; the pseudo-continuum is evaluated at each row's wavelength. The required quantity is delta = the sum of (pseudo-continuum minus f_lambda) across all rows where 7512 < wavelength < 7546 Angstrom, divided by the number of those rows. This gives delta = -0.11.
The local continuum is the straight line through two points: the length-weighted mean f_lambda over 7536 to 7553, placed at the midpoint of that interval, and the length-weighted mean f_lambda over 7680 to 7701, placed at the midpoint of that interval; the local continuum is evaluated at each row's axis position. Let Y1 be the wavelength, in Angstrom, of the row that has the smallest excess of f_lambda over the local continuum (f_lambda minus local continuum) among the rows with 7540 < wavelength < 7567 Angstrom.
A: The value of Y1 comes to 7562.16 Angstrom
